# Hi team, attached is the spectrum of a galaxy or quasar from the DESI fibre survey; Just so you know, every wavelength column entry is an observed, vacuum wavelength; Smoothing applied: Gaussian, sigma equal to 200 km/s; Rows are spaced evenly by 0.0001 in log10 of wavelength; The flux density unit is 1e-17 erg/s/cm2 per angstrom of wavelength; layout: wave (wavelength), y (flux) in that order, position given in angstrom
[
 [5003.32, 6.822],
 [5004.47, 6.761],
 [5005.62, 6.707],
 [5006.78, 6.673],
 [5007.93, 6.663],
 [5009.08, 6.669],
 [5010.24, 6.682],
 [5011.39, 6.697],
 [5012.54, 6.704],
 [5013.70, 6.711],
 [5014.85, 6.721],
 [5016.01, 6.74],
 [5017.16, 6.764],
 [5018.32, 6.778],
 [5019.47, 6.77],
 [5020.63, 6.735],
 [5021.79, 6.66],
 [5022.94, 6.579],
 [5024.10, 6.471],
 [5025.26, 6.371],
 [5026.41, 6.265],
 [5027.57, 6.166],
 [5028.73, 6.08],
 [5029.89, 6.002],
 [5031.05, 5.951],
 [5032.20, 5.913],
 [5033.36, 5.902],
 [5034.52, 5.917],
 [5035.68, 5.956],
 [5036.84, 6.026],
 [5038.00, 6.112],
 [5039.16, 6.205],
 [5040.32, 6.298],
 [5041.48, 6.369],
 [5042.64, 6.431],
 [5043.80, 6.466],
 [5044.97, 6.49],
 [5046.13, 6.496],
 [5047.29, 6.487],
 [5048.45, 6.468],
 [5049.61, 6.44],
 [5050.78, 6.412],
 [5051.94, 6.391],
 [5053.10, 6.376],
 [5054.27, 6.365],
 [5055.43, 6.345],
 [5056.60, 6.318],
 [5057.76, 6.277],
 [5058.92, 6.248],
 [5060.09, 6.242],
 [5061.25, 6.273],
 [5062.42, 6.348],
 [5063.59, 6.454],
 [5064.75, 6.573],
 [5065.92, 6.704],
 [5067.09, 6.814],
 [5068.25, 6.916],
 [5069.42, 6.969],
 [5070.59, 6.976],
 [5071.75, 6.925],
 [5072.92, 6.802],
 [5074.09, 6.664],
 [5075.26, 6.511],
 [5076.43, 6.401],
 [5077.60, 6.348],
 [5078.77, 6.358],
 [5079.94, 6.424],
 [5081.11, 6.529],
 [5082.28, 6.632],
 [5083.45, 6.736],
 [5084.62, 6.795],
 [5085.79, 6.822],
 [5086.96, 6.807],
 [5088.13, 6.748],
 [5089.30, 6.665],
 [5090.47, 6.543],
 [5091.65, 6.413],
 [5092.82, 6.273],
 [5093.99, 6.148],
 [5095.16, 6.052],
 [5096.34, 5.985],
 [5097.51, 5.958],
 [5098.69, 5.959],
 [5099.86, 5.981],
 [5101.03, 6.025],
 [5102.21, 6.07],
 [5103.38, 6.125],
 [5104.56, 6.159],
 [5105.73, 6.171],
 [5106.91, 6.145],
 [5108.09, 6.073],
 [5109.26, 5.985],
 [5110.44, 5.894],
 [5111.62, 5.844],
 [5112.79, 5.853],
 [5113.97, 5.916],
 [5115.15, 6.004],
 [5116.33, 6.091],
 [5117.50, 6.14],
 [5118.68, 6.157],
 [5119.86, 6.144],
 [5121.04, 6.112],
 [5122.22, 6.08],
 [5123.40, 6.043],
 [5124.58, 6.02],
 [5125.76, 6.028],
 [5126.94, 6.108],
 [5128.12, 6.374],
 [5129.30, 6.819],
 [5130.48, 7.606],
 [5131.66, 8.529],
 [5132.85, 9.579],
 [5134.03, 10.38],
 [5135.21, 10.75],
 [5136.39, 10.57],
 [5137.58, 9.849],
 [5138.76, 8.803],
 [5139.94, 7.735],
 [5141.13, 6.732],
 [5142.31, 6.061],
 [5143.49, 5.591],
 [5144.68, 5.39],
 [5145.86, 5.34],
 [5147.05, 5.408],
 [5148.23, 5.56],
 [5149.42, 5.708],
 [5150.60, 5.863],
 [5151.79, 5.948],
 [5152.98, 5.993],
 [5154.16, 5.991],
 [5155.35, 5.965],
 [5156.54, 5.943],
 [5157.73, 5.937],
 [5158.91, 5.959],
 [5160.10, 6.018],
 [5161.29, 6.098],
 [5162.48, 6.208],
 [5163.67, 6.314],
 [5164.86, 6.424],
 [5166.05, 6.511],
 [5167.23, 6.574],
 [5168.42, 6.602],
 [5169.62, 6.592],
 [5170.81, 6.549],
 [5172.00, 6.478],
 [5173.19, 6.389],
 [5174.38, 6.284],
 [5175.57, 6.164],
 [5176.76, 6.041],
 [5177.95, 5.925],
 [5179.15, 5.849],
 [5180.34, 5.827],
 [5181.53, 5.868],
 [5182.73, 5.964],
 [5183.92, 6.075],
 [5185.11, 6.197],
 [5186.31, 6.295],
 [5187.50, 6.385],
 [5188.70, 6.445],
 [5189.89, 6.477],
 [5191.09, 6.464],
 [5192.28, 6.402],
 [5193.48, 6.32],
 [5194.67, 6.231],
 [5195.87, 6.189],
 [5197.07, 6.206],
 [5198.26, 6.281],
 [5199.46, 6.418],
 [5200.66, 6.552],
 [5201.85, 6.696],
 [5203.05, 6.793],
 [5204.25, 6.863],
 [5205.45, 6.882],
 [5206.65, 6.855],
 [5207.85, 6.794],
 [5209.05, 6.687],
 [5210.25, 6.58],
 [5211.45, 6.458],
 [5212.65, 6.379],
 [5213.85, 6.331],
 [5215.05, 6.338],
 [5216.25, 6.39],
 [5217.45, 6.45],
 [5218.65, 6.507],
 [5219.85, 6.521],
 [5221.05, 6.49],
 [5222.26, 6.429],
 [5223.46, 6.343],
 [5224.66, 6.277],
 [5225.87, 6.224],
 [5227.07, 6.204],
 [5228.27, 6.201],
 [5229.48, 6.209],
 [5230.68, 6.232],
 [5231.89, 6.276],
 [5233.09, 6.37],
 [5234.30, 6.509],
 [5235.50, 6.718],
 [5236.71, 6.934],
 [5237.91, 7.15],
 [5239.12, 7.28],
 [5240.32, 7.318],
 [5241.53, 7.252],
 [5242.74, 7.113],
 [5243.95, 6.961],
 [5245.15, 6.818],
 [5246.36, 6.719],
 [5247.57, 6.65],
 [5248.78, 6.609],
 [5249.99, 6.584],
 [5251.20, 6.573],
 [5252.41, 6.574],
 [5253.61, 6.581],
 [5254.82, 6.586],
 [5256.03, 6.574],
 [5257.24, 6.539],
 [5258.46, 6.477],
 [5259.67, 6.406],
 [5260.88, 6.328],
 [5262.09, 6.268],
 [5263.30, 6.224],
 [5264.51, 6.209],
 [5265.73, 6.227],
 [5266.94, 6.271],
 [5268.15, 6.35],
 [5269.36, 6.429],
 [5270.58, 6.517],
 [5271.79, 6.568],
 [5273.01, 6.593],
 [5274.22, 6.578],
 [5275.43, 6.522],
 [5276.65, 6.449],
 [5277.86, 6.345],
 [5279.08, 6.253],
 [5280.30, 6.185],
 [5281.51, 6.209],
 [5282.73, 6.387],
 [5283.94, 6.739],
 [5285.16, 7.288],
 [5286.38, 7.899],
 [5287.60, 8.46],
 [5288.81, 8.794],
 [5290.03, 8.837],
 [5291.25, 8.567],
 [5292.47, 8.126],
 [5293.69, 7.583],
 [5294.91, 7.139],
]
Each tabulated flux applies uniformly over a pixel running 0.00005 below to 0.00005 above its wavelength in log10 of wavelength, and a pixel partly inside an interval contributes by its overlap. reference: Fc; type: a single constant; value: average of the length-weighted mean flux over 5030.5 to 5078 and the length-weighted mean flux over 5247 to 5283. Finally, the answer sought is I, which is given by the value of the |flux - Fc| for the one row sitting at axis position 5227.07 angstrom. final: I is 0.2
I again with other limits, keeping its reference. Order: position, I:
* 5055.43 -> 0.1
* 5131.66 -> 2.1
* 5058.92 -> 0.2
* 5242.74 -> 0.7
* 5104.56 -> 0.3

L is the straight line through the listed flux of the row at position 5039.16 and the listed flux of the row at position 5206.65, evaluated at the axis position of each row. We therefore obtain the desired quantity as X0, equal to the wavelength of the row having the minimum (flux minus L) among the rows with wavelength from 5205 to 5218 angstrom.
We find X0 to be 5213.85 angstrom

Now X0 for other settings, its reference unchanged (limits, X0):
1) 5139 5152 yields 5145.86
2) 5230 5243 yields 5230.68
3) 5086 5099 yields 5098.69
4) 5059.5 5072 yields 5060.09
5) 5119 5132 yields 5124.58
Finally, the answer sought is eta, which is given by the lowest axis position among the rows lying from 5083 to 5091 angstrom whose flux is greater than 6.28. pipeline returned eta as 5083.45 angstrom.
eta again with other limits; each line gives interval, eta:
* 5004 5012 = 5004.47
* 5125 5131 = 5128.12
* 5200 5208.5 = 5200.66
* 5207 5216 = 5207.85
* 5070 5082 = 5070.59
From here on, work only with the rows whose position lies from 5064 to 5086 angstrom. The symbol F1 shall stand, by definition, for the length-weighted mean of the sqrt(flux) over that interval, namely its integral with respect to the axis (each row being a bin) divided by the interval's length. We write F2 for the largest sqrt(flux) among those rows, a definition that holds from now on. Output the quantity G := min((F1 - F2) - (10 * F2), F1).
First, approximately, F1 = 2.58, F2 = 2.64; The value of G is -26.5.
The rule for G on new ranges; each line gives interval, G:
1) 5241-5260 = -27.0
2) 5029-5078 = -26.5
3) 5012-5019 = -26.0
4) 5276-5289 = -30.0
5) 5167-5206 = -26.3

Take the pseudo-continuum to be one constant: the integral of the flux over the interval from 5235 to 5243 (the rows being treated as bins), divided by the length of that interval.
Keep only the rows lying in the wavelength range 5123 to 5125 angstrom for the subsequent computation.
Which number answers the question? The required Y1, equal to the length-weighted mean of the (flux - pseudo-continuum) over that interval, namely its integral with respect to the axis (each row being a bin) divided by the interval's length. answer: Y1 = -1.08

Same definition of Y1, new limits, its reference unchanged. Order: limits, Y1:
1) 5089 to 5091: -0.52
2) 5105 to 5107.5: -0.95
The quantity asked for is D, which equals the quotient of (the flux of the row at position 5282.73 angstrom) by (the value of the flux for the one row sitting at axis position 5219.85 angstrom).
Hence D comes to 0.98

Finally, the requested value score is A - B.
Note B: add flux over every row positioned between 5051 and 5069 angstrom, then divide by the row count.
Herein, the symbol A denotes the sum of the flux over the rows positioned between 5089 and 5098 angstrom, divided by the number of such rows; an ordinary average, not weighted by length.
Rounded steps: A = 6.3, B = 6.44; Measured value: -0.2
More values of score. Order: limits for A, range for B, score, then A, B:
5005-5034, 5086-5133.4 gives 0.2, 6.5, 6.34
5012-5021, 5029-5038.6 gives 0.8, 6.7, 5.97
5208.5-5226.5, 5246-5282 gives 0.0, 6.4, 6.45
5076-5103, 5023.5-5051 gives 0.1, 6.4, 6.24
